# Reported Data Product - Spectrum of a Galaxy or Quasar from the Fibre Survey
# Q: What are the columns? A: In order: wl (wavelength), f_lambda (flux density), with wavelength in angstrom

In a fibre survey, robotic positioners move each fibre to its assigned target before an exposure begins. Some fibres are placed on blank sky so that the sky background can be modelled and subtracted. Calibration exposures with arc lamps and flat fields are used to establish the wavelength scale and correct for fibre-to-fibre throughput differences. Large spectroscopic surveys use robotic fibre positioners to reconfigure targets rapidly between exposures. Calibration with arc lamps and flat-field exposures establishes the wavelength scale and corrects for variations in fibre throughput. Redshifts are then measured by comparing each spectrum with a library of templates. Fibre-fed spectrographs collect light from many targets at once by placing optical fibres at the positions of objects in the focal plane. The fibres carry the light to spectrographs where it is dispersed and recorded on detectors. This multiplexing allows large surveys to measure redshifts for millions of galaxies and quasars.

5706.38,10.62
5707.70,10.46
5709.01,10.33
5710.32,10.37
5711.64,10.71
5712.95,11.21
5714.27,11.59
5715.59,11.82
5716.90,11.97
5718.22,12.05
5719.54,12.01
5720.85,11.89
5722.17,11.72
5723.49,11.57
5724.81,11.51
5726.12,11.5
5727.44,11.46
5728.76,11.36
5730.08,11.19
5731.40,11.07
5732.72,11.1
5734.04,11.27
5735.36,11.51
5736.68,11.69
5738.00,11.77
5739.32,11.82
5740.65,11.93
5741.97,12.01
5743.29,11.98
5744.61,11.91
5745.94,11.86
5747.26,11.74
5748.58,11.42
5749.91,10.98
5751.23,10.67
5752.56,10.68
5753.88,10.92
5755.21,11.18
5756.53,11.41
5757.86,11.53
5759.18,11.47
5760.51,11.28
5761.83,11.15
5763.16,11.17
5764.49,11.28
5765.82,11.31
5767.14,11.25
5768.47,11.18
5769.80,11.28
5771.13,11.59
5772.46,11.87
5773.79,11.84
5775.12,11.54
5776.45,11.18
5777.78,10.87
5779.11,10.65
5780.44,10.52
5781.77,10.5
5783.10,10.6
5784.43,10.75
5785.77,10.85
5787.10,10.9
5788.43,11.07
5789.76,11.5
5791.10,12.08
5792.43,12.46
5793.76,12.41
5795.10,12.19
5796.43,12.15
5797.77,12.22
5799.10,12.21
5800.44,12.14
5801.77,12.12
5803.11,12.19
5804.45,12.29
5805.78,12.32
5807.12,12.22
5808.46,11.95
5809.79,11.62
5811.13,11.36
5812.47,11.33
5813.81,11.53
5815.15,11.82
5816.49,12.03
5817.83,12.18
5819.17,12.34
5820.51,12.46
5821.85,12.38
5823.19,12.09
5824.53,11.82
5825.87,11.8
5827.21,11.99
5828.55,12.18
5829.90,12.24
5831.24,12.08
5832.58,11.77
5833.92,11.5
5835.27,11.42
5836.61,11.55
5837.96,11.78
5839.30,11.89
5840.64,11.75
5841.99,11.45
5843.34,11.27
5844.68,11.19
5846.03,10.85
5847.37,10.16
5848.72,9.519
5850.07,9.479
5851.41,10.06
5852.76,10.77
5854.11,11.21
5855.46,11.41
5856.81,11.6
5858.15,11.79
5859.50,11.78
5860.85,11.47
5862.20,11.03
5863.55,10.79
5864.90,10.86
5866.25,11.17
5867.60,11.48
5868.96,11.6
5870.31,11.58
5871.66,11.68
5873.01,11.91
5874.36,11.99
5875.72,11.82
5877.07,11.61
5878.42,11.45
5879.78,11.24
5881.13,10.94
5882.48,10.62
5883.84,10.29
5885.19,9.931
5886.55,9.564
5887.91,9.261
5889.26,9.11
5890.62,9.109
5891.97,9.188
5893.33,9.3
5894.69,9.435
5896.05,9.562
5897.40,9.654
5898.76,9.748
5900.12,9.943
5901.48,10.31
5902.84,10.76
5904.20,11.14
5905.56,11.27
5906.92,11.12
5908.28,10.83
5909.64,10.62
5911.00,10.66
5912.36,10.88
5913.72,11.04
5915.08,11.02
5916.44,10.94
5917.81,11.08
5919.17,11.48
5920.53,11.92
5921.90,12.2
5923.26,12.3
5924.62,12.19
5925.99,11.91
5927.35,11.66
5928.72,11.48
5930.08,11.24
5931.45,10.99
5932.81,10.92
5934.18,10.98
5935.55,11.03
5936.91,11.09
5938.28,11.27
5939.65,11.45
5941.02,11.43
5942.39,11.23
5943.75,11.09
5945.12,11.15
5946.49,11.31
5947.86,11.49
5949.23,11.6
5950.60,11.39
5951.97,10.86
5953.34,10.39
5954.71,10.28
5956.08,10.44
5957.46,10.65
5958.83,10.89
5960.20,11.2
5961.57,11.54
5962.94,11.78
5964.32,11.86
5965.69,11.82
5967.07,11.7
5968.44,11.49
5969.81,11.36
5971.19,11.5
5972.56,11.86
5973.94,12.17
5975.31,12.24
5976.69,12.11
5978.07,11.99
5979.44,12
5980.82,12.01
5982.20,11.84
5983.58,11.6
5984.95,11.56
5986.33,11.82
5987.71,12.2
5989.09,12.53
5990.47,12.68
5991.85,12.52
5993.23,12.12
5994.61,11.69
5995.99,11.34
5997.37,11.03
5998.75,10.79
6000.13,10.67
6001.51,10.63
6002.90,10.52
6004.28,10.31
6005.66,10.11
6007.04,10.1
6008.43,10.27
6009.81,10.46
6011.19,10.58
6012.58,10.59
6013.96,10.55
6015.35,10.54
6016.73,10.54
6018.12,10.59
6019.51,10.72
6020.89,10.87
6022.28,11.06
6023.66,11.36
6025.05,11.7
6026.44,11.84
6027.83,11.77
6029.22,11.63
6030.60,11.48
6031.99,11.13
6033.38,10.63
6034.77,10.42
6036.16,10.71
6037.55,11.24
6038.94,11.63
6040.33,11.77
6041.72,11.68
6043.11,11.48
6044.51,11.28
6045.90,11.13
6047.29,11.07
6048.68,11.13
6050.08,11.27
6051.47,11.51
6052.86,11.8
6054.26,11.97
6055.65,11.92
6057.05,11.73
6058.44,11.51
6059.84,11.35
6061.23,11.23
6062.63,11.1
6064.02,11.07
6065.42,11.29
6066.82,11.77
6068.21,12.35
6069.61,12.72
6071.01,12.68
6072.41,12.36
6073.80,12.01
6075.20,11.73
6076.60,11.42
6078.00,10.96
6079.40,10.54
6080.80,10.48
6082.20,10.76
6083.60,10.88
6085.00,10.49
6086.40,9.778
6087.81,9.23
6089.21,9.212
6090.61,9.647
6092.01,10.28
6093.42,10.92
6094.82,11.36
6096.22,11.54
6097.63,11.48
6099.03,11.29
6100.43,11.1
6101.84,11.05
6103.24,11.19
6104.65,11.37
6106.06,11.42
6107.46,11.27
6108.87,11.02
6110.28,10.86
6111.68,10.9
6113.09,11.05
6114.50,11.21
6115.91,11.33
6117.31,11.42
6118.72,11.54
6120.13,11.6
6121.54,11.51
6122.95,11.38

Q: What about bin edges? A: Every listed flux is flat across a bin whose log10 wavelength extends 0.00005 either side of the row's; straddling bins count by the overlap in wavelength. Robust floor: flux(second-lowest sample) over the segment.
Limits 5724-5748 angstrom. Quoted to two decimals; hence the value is 11.10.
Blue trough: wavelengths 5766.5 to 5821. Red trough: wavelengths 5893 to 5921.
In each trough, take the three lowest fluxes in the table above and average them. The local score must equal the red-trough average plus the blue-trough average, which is 20.0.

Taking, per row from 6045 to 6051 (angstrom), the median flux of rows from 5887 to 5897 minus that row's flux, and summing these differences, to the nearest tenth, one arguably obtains -7.6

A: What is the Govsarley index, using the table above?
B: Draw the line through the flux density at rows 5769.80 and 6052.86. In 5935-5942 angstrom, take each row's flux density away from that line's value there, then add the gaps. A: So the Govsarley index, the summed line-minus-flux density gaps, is 2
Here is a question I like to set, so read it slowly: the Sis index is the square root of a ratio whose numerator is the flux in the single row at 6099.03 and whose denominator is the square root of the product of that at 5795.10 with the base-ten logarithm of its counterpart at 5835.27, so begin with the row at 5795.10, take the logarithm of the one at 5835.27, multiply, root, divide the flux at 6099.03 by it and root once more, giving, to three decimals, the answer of 1.773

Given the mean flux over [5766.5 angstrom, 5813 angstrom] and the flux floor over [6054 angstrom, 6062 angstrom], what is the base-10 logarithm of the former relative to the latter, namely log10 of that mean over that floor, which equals 0.013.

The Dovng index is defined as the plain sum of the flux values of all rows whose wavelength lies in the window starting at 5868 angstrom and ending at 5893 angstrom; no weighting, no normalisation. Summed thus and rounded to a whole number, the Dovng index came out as 193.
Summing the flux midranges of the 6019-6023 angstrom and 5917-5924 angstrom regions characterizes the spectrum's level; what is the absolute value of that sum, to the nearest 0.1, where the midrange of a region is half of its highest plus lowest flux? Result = 22.6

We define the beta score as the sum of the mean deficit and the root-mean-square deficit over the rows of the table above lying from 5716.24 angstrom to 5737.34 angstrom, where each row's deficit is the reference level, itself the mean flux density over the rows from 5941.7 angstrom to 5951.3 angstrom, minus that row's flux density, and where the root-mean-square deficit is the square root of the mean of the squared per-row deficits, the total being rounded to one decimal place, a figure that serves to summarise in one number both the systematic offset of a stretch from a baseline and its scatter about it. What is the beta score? 0.2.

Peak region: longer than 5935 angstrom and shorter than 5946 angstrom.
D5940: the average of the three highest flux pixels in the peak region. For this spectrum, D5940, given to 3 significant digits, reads 11.4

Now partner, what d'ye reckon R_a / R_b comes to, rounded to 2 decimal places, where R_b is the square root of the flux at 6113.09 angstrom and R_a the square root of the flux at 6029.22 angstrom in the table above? 1.03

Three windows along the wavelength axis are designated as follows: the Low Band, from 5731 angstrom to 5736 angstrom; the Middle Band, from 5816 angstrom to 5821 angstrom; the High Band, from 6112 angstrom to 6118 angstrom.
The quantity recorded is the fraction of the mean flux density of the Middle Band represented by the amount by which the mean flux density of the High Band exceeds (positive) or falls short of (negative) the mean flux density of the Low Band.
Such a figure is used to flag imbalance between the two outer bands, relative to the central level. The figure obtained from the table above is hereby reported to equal 0.00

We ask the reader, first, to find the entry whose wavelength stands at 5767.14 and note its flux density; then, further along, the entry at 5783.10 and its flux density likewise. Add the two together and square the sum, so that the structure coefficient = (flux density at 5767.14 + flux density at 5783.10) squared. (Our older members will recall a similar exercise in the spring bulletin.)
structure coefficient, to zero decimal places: 477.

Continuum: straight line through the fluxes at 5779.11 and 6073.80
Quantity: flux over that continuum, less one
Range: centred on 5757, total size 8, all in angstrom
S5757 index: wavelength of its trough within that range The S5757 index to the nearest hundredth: 5753.88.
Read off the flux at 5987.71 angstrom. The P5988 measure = 12.2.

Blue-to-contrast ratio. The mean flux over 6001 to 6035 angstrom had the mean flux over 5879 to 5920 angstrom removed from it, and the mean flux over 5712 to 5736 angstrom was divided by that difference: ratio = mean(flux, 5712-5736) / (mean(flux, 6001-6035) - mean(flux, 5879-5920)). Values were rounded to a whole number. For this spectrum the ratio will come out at 24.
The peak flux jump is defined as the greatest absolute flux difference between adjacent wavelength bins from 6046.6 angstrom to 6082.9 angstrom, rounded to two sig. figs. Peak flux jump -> 0.58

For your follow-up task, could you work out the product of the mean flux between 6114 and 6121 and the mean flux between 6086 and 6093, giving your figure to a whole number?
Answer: 110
